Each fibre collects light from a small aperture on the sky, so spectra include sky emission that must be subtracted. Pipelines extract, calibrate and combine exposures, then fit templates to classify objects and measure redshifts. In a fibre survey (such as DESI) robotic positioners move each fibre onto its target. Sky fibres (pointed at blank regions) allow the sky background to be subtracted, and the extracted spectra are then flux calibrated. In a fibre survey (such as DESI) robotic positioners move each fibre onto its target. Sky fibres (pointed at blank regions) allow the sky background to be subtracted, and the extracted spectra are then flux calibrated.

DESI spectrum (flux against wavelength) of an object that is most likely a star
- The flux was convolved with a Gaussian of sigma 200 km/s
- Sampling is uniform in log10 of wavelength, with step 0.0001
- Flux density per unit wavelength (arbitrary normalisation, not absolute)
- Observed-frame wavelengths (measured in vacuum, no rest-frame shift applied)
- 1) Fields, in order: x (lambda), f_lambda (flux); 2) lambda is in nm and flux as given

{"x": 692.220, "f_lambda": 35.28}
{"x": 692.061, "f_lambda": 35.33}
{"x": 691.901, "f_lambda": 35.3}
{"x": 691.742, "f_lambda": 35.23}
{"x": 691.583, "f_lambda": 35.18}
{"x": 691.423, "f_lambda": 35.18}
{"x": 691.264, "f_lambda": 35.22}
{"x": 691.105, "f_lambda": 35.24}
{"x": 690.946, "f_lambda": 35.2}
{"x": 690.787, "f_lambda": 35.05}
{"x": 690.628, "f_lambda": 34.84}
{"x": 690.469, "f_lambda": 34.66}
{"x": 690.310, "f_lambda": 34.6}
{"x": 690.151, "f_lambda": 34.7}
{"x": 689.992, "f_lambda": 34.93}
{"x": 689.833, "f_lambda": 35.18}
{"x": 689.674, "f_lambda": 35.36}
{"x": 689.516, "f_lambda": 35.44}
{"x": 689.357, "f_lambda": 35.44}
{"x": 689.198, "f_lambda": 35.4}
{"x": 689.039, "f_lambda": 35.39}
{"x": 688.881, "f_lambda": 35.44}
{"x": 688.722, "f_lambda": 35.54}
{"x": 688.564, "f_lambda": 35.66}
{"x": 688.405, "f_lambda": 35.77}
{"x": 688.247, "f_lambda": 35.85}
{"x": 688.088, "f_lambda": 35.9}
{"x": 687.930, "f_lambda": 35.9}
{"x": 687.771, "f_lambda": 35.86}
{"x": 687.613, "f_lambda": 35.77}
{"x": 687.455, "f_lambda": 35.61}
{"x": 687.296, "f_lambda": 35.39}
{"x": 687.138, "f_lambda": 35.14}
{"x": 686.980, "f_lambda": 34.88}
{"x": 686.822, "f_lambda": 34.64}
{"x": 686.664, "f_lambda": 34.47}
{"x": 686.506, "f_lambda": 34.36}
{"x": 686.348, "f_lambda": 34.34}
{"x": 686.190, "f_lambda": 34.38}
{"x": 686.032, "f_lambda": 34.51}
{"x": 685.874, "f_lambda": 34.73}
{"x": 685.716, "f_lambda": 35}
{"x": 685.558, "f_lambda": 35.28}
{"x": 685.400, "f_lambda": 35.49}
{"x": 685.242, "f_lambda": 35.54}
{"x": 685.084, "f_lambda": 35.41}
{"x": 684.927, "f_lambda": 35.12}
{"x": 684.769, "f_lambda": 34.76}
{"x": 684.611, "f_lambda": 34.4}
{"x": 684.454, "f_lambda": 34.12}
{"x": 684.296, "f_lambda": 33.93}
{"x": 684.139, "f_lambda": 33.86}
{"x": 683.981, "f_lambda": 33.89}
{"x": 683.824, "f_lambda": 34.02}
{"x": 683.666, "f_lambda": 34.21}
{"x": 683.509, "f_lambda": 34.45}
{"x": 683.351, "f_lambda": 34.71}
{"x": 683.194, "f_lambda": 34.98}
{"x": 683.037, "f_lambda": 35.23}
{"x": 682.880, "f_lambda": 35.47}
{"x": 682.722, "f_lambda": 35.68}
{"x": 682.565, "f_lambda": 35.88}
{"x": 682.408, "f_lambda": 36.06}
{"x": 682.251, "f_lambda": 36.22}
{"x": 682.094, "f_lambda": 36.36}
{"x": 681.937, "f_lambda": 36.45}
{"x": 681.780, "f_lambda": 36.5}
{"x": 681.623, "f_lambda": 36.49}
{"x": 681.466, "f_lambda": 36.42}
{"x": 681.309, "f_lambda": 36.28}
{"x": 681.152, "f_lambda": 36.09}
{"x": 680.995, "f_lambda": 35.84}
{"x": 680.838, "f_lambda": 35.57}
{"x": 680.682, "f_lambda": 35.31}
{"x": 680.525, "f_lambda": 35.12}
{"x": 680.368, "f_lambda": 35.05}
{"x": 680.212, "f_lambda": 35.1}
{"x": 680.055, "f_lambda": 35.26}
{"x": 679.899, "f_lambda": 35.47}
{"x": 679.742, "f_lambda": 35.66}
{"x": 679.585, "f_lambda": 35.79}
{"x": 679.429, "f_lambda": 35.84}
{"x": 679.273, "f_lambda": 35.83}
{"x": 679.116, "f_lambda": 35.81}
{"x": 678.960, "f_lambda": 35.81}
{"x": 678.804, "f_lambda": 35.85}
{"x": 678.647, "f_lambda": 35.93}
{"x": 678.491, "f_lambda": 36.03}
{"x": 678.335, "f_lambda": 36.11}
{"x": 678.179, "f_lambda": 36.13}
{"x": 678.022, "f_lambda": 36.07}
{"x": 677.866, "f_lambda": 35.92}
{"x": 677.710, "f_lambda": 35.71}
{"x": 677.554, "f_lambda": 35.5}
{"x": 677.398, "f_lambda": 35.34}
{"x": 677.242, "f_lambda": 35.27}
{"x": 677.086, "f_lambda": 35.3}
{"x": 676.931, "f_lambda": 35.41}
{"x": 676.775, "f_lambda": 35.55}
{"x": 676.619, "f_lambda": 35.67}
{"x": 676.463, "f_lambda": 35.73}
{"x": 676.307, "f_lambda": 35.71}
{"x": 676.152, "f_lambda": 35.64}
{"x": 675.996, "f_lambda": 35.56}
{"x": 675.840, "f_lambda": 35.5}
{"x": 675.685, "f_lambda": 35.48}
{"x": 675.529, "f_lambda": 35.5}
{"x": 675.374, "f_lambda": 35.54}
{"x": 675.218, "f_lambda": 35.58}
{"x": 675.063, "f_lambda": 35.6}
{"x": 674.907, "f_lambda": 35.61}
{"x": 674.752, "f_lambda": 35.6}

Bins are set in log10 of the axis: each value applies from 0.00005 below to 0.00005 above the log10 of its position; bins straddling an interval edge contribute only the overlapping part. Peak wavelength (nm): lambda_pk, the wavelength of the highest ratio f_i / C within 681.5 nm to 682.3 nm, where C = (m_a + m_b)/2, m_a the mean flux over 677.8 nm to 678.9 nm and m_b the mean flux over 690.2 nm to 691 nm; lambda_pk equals 681.780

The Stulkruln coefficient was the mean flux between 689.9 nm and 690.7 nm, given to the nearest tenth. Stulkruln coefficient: 34.7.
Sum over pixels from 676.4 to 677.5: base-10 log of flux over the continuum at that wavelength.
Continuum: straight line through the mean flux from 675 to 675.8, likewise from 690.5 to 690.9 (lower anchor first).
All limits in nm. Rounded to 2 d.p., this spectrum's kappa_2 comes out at 0.00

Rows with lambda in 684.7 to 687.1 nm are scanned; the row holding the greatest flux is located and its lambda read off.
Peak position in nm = 685.242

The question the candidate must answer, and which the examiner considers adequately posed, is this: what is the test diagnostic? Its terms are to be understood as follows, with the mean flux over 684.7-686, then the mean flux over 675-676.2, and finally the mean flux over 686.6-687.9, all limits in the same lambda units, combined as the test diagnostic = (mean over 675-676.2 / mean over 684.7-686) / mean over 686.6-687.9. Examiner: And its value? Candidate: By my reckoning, 0.0287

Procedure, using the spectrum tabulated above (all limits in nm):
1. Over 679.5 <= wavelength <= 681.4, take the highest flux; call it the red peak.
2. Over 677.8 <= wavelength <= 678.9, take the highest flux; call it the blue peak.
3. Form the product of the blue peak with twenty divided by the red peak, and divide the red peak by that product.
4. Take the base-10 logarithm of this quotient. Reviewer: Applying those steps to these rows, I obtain 0.260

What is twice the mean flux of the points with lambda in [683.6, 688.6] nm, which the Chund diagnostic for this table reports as 69.9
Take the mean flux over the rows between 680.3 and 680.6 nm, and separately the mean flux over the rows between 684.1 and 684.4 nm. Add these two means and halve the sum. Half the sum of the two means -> 34.5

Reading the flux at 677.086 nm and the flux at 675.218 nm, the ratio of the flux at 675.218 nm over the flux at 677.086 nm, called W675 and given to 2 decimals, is 1.01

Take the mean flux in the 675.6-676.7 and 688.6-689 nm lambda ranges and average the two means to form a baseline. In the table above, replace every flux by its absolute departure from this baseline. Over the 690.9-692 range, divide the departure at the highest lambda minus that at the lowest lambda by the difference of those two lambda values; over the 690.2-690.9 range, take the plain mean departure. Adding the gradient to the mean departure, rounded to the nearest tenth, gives 0.7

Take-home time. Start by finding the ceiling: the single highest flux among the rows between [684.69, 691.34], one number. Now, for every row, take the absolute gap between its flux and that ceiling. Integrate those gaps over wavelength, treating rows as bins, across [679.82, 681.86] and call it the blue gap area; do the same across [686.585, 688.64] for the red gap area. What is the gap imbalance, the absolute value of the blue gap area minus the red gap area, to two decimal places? 0.13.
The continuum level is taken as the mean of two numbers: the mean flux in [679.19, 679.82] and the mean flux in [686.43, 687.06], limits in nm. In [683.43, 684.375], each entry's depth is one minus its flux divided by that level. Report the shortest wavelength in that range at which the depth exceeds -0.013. 683.509 nm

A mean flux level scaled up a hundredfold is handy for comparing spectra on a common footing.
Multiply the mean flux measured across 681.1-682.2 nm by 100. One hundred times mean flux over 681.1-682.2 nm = 3637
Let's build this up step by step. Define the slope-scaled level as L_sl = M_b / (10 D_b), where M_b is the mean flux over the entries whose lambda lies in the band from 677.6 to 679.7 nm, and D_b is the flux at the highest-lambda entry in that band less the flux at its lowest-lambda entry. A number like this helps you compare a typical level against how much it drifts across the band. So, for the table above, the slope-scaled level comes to 45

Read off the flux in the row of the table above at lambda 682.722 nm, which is 35.68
